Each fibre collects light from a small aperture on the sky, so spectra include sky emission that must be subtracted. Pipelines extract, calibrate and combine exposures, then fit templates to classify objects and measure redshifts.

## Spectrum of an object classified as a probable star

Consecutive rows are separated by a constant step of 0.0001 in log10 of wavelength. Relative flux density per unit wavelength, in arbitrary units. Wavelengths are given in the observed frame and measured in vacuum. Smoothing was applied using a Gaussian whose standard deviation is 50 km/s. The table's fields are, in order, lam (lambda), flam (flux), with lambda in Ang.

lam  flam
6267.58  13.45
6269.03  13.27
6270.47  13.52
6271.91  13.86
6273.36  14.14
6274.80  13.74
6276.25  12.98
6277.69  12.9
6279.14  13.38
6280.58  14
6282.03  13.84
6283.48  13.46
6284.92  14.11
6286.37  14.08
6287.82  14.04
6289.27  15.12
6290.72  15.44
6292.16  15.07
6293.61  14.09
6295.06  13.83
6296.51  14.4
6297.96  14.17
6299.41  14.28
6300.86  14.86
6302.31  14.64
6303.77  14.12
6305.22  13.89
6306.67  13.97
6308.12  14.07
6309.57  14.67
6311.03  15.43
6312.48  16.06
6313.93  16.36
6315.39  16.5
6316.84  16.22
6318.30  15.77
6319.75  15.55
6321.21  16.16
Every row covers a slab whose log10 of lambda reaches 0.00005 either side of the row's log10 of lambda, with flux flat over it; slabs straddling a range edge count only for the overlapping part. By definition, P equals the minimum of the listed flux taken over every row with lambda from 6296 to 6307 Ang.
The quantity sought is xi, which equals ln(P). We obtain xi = 2.63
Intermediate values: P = 13.89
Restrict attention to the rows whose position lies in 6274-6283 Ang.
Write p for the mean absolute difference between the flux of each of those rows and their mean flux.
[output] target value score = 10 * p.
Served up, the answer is 3.9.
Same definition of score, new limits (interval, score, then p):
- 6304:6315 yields 8.8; 0.88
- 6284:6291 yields 5.8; 0.58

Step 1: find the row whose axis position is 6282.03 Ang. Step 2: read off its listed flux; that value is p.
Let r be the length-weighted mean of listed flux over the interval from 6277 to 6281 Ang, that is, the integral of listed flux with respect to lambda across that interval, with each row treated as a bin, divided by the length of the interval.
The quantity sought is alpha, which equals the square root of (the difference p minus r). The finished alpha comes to 0.67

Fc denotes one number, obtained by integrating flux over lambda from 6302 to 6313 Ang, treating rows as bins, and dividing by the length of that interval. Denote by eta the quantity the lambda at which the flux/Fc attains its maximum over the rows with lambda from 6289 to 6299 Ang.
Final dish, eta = 6290.72 Ang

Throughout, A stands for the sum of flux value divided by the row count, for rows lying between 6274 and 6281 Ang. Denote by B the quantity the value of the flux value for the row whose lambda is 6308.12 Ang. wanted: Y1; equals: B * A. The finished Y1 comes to 189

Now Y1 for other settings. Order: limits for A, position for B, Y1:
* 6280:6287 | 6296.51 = 200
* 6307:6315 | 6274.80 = 210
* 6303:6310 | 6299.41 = 202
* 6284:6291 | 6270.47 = 197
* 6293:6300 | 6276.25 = 184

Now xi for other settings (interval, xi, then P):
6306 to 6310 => 2.64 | 13.97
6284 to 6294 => 2.64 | 14.04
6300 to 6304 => 2.65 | 14.12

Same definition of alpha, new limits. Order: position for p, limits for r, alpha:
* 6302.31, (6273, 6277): 1.03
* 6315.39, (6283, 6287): 1.61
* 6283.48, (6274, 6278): 0.43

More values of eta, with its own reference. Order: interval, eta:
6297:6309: 6300.86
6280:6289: 6284.92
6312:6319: 6315.39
